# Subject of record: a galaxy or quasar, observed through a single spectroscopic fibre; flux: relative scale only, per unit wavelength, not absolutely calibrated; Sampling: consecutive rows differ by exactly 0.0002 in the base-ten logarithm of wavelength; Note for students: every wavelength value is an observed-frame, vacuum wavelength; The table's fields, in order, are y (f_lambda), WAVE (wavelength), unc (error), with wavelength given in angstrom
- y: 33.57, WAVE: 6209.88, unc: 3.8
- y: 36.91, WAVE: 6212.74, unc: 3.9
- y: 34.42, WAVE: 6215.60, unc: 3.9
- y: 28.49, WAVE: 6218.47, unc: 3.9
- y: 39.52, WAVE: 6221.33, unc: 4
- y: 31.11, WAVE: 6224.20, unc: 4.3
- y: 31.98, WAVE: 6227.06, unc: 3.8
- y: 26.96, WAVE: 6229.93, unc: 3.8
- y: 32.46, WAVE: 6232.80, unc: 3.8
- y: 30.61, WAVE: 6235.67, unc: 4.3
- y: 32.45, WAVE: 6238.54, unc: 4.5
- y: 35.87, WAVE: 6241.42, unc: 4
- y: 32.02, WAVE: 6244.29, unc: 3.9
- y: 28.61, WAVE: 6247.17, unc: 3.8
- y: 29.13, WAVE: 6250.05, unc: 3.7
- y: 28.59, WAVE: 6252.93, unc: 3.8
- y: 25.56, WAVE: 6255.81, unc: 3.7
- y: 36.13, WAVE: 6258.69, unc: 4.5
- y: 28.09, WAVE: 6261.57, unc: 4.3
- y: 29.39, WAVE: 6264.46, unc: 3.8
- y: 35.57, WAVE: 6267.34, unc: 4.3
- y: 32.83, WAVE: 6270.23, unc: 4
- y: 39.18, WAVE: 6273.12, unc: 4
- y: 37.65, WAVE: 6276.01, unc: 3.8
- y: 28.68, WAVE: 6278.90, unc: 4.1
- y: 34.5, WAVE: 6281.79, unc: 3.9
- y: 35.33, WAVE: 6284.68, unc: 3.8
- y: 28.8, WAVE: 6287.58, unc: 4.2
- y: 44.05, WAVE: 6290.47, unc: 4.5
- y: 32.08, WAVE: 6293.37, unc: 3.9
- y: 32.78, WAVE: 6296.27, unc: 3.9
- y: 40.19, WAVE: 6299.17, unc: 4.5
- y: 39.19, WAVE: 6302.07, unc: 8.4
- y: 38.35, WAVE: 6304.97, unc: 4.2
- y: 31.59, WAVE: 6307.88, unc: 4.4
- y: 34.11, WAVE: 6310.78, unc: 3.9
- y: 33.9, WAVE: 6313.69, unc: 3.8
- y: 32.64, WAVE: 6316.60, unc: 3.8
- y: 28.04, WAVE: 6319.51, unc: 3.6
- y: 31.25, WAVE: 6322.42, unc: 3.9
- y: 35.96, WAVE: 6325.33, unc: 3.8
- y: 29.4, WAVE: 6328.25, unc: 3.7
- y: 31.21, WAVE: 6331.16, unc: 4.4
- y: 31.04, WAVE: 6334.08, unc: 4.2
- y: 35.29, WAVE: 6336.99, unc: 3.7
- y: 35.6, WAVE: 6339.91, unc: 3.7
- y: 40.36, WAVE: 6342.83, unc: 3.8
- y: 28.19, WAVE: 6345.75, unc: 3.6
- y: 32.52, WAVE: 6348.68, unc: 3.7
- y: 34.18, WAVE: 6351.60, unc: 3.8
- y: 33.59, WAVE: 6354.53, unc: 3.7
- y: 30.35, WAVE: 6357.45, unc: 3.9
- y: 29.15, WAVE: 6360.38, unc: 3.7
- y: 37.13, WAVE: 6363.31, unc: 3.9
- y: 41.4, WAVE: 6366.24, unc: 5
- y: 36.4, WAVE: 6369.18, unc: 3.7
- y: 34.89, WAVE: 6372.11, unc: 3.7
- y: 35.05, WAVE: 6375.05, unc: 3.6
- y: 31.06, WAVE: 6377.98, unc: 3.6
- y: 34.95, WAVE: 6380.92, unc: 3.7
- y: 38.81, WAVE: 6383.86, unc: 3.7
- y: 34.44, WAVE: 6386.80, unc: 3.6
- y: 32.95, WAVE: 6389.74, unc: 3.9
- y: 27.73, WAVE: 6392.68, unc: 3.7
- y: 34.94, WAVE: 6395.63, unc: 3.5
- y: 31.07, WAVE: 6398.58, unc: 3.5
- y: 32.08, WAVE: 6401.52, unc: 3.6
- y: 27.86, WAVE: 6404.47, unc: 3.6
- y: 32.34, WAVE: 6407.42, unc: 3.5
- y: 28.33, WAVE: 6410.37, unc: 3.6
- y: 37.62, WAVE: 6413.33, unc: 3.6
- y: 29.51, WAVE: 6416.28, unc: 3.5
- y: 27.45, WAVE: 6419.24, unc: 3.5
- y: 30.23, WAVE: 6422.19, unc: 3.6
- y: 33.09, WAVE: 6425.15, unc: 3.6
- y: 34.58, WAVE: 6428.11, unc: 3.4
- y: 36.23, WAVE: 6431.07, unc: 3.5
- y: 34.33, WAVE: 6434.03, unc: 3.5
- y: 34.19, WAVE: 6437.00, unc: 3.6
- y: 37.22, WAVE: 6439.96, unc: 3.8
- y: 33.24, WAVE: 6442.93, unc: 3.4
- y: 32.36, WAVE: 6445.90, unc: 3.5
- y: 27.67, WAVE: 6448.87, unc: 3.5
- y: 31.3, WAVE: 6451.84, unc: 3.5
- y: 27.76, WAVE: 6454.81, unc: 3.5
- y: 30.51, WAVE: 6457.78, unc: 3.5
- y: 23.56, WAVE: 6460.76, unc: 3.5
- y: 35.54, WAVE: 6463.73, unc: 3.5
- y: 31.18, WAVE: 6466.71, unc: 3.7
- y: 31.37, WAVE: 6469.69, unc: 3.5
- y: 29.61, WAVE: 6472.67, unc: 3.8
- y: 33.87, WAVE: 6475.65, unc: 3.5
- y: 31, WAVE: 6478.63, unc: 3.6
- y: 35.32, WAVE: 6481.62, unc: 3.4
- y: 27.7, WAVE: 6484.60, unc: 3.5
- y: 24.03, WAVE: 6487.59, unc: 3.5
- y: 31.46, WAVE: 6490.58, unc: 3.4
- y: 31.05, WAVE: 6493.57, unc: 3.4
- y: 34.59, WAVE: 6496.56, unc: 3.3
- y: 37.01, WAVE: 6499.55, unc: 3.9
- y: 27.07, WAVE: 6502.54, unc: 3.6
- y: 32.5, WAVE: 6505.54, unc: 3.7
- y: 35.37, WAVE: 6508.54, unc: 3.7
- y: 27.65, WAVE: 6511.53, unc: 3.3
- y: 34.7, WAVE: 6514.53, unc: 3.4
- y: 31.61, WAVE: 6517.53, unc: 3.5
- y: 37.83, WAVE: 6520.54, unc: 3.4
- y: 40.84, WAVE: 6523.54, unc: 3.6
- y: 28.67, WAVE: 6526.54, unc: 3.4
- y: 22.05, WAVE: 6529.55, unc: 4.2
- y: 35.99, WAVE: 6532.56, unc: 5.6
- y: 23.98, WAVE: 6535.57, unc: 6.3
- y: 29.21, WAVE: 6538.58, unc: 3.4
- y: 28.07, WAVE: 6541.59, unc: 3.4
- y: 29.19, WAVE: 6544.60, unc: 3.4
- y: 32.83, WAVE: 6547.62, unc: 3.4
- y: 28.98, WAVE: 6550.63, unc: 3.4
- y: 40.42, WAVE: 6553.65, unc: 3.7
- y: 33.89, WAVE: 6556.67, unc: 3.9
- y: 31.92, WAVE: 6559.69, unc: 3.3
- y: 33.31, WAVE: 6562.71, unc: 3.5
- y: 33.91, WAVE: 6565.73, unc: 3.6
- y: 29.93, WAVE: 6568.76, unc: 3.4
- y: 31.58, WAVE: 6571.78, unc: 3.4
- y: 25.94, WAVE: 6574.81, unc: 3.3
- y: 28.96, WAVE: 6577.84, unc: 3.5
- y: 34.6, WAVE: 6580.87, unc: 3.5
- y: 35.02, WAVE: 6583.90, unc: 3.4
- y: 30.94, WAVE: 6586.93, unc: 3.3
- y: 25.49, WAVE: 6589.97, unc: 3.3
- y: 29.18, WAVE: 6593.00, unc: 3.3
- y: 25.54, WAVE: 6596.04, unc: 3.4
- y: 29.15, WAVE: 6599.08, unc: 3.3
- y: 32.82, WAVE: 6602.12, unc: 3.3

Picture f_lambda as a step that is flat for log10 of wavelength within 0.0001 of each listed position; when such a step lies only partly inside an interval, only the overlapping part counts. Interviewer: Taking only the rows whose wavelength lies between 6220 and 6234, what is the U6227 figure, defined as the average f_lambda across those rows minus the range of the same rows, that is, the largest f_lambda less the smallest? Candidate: 19.8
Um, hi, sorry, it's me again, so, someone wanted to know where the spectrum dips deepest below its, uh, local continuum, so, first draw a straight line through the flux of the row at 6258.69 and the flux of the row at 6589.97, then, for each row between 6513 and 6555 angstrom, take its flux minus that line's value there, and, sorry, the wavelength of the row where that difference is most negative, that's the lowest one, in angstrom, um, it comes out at 6529.55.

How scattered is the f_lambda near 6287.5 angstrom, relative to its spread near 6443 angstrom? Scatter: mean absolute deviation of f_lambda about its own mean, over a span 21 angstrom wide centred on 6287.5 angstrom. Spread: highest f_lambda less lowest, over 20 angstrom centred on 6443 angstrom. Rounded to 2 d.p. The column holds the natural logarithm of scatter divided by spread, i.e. -0.97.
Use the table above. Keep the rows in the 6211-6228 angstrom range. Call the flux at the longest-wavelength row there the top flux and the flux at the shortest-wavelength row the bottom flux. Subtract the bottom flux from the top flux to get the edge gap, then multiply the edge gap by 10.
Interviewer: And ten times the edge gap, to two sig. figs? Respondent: -49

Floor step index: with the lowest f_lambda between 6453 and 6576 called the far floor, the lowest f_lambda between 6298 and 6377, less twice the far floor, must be -16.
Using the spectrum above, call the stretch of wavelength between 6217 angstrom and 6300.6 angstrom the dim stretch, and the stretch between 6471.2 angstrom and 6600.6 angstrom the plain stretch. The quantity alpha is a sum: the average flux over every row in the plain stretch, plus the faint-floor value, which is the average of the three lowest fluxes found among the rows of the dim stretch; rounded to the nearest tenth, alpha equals 58.1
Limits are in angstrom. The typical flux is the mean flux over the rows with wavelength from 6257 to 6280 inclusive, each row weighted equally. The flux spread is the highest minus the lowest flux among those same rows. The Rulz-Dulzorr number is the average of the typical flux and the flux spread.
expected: 22.3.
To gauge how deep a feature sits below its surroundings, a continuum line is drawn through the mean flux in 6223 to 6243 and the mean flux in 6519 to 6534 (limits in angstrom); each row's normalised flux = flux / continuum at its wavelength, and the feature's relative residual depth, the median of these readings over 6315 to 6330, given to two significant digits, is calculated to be 0.97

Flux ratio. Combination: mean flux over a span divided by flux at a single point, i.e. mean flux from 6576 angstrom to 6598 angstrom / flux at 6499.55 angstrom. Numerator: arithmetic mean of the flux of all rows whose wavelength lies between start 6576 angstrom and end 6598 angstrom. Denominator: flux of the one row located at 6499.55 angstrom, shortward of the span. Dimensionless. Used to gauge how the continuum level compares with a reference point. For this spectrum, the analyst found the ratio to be 0.81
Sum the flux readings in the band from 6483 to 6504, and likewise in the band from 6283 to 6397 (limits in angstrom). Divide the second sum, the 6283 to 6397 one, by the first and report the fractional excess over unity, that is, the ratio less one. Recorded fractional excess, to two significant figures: 5.2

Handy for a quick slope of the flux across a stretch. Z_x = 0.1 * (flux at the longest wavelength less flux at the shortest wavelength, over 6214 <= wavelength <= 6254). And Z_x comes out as -0.58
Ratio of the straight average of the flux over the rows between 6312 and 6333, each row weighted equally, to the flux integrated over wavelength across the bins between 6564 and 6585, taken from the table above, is 0.048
